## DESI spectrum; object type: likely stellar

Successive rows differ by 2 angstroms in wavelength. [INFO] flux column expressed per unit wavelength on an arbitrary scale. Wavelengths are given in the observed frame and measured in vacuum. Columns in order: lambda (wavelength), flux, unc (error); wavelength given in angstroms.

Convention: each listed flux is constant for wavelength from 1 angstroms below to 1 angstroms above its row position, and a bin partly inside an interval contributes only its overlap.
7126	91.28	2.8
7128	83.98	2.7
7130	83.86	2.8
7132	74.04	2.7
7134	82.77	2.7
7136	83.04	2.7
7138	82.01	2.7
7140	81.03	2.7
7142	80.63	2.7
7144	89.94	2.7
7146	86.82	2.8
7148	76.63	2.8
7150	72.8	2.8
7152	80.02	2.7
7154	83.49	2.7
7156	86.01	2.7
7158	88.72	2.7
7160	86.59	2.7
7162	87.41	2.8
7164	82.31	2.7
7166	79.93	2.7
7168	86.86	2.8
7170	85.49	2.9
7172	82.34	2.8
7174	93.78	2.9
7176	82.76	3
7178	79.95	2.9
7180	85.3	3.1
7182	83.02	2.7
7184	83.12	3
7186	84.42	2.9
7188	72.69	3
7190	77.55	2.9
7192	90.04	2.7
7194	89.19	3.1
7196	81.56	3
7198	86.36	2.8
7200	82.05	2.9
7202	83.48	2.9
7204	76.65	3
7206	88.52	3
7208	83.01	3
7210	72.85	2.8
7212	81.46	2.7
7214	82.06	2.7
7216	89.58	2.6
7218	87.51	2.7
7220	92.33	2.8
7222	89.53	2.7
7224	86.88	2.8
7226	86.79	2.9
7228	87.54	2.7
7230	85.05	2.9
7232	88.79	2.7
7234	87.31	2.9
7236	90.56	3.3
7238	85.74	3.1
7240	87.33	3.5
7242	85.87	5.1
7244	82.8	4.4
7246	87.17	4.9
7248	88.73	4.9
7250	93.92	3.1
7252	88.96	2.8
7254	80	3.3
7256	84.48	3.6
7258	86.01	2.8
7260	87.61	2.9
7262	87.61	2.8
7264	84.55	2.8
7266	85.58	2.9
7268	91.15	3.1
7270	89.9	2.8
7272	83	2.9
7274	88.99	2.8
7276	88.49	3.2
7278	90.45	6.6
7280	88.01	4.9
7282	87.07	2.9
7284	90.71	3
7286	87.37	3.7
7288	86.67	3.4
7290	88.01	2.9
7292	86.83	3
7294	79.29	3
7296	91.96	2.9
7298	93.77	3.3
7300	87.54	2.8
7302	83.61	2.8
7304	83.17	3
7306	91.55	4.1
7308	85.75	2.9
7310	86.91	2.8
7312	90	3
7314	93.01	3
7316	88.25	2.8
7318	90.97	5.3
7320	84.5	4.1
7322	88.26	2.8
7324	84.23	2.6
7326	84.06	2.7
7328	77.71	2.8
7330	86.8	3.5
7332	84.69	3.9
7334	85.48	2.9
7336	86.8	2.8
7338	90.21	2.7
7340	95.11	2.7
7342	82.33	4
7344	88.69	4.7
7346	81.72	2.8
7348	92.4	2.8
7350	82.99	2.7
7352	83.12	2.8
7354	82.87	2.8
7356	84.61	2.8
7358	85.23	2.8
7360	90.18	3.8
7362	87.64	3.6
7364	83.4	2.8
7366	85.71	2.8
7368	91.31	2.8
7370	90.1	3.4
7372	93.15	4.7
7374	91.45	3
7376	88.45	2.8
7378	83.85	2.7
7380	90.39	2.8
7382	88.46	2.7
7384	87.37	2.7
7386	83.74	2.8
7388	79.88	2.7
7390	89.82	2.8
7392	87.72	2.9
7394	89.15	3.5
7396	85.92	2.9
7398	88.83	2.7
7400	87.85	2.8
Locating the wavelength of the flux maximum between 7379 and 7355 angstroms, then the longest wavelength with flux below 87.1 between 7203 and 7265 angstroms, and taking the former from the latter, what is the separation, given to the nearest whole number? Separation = -108 angstroms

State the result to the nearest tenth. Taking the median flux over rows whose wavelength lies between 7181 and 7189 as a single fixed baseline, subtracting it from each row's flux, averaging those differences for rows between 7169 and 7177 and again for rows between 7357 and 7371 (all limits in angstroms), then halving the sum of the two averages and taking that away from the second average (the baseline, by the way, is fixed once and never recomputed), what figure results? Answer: 0.8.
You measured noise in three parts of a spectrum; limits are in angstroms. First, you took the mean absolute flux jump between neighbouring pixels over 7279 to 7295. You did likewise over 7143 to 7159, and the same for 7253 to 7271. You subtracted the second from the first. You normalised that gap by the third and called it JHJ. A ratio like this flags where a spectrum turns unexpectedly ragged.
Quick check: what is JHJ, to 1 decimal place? -0.9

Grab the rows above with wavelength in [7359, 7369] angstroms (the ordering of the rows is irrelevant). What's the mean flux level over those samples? 87.6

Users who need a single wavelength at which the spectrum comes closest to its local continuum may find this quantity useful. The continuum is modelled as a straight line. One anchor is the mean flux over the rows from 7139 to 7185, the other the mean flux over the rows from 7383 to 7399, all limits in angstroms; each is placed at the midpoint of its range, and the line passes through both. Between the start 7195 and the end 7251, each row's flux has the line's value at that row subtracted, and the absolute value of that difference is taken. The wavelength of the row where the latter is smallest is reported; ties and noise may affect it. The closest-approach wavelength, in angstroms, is 7230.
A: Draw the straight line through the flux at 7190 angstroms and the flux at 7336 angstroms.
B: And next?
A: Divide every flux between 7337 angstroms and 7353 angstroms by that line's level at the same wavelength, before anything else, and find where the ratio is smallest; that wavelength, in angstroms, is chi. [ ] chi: 7346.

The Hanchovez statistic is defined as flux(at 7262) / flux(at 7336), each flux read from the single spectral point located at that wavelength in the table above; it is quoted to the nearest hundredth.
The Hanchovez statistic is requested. 1.01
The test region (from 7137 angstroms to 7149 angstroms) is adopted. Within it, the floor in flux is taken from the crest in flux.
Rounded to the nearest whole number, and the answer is 13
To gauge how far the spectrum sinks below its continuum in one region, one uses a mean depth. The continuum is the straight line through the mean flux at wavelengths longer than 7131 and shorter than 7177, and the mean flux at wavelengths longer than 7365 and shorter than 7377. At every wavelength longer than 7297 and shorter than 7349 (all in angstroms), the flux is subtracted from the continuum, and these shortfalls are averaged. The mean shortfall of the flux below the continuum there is 1.3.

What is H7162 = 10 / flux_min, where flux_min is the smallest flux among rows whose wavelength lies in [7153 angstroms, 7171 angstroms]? 0.125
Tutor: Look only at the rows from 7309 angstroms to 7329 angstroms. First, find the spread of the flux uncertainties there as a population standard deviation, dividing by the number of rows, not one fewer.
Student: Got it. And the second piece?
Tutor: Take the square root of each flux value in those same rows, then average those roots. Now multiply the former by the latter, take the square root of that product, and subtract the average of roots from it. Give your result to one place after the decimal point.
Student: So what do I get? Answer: -6.6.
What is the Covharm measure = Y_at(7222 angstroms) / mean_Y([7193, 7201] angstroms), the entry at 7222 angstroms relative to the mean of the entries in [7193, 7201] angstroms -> 1.06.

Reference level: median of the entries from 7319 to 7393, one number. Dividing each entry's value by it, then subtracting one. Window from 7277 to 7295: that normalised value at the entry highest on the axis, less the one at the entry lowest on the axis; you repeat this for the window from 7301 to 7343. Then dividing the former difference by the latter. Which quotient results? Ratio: 8.7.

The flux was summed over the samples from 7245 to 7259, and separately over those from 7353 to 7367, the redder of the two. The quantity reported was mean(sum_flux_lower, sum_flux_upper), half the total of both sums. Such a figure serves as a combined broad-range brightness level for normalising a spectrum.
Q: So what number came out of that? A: 604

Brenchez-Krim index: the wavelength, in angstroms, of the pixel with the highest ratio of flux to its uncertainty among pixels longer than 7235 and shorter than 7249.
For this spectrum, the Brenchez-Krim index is 7238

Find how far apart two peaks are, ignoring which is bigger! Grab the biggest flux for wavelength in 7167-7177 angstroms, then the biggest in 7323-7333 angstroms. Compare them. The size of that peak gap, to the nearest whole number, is 7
